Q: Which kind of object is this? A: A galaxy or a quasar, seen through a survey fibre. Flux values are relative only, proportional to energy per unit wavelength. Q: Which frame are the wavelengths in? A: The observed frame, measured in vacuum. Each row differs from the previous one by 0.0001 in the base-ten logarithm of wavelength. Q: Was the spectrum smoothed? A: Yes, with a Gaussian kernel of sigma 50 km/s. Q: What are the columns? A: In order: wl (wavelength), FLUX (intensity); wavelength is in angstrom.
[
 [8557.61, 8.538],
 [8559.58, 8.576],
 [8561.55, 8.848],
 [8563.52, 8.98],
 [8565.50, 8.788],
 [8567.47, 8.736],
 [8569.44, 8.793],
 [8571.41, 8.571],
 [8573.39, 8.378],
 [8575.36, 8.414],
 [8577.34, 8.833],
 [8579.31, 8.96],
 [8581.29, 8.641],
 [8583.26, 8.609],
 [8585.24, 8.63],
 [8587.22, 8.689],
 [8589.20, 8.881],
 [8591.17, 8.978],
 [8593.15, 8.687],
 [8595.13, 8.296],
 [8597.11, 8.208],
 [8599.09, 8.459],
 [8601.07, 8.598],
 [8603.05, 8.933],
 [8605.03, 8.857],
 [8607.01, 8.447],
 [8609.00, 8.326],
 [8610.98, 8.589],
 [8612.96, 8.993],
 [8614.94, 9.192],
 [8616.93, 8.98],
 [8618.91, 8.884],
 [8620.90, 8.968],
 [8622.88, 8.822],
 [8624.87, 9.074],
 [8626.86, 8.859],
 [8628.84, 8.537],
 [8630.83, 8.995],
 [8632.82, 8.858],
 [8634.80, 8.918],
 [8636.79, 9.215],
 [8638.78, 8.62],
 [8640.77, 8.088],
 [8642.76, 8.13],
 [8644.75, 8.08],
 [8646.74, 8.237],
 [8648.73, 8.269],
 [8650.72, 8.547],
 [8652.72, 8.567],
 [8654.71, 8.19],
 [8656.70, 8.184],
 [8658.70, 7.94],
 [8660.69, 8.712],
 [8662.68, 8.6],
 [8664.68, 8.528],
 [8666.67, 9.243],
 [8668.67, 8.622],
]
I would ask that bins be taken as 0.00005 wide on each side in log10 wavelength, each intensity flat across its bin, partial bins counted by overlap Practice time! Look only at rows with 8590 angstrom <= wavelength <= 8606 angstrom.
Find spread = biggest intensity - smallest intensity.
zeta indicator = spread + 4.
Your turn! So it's 4.77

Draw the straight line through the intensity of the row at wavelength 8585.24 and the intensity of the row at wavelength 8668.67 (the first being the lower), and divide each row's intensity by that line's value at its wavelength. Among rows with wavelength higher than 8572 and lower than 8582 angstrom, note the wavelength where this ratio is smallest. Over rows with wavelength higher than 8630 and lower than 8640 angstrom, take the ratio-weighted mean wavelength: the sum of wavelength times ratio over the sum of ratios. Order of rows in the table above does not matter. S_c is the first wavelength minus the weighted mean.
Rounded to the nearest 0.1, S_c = -61.4 angstrom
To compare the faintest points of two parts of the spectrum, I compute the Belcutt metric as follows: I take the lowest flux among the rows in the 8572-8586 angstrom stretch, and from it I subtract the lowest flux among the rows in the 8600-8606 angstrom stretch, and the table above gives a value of -0.2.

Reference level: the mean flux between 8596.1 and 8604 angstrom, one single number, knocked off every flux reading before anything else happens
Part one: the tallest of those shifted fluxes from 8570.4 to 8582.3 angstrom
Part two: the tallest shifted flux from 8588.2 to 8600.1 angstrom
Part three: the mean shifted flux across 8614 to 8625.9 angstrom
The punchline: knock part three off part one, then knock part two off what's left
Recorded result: -0.46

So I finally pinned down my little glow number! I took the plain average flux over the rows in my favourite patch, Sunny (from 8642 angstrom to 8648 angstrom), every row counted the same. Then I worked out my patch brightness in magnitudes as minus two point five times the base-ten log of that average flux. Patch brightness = -2.28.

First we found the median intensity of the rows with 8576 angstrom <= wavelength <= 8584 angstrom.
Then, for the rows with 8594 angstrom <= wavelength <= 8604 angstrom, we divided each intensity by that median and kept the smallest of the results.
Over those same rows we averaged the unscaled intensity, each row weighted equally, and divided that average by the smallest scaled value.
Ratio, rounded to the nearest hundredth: 9.05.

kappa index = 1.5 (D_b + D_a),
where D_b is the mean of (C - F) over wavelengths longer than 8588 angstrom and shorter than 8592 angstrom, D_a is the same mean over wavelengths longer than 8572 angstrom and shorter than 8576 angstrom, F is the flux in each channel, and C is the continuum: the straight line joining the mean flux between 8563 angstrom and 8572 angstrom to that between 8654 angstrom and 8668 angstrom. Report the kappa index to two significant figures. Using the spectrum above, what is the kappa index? 0.20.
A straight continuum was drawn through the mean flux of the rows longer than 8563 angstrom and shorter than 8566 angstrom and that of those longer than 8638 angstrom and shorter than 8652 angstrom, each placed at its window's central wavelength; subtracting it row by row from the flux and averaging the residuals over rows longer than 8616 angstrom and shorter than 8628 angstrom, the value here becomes 0.48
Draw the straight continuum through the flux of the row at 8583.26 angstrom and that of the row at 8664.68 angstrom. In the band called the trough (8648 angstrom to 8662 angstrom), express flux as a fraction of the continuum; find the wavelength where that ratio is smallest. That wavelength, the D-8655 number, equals 8658.70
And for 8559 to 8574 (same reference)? 8573.39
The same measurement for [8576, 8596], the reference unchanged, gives 8595.13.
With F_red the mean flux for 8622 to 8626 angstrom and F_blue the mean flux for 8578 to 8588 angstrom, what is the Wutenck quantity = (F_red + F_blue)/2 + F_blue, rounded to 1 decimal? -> 17.5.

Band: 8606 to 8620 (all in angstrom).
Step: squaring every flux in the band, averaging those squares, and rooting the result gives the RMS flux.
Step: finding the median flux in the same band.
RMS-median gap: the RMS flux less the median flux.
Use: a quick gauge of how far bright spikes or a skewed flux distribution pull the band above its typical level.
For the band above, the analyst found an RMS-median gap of -0.11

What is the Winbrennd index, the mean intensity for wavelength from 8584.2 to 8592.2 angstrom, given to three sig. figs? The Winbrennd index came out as 8.79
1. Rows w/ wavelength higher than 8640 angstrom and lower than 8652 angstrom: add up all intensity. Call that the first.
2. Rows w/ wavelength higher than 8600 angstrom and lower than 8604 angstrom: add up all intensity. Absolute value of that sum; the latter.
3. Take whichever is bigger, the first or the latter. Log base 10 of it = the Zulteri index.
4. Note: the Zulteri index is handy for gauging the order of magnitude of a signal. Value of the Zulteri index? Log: 1.69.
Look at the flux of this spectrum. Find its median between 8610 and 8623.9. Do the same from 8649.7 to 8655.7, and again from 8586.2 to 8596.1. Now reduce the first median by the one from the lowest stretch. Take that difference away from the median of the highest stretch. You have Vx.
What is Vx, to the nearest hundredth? 8.27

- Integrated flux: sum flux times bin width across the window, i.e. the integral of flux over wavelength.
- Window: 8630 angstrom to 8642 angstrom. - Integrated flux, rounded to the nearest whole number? 105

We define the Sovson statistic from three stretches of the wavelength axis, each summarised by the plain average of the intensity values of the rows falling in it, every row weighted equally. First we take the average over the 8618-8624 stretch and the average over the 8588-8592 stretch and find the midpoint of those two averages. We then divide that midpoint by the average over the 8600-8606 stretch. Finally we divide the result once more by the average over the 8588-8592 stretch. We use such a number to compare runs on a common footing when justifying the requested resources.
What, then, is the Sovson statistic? 0.113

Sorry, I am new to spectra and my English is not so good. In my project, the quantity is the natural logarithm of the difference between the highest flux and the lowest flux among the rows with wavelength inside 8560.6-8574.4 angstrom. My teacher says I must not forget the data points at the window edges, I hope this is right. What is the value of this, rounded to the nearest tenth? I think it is -0.5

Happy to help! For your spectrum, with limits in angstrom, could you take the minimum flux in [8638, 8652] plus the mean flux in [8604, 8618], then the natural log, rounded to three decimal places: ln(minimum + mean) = 2.824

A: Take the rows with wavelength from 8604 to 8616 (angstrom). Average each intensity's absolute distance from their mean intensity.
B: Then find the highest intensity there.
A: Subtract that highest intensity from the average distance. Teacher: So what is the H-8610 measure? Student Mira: -8.91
